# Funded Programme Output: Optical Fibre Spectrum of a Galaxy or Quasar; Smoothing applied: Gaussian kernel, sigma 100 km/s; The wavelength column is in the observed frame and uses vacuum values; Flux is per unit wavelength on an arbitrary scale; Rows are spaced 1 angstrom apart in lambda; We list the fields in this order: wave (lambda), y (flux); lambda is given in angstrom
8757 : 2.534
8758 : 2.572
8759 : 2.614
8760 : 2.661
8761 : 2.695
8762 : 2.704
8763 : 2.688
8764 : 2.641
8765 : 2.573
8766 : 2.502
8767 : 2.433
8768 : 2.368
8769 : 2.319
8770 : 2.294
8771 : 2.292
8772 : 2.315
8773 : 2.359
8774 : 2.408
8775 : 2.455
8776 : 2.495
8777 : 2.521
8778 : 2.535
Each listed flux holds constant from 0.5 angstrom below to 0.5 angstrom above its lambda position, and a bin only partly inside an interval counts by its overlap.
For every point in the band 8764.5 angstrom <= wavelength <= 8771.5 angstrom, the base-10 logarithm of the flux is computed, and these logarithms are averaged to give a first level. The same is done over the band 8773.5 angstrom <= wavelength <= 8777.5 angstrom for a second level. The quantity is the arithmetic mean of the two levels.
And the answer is 0.386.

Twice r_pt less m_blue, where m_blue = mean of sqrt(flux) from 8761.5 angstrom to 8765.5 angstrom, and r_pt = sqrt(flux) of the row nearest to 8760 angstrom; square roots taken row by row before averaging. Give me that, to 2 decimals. 1.63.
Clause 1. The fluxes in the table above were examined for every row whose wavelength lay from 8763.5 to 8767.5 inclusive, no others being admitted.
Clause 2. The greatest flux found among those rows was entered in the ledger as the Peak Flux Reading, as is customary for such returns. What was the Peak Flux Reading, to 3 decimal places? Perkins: 2.641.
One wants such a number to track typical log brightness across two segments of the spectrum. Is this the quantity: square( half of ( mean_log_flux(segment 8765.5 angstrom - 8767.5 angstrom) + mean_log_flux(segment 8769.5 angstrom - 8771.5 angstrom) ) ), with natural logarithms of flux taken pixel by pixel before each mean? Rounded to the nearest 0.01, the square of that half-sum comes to 0.75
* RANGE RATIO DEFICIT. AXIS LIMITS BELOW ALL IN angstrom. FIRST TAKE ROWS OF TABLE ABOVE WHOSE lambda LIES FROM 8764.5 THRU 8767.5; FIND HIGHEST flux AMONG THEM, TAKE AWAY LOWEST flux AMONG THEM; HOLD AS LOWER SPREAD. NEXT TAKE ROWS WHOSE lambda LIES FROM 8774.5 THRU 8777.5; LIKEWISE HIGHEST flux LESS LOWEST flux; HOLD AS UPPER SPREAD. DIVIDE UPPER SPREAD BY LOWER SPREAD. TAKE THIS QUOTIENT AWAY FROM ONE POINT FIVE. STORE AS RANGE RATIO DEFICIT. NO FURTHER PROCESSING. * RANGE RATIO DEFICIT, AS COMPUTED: 1.0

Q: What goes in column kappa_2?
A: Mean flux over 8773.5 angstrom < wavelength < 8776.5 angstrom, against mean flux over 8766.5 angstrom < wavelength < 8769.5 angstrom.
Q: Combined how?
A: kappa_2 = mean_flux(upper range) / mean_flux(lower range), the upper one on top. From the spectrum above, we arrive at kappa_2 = 1.03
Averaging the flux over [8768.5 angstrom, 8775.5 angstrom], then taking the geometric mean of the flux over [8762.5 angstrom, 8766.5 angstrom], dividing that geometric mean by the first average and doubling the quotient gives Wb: 2.21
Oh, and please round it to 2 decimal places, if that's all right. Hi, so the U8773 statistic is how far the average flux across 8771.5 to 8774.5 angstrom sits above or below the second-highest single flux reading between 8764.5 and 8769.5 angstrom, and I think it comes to -0.14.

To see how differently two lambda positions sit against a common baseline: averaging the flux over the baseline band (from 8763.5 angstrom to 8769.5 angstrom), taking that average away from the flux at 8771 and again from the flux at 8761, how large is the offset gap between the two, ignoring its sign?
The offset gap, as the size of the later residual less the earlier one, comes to 0.40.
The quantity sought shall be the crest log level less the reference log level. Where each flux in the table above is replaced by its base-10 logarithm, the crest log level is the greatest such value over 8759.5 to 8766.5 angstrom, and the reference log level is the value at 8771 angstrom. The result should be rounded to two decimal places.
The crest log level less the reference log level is 0.07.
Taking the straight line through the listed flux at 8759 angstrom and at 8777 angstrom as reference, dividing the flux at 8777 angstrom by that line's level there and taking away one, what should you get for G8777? 0.00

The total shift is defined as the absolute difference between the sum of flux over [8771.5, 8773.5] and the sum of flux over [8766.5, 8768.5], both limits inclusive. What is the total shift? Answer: 0.13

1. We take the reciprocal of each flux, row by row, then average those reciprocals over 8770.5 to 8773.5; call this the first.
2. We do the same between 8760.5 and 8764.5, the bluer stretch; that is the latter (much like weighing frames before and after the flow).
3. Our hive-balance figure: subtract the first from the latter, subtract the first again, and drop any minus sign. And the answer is 0.49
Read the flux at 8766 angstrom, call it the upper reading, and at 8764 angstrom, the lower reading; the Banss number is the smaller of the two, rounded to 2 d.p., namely 2.50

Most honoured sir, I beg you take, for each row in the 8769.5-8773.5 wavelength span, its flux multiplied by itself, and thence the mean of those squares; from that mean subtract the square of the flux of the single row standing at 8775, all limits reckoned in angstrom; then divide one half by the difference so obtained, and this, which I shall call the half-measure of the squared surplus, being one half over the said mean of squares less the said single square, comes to -0.75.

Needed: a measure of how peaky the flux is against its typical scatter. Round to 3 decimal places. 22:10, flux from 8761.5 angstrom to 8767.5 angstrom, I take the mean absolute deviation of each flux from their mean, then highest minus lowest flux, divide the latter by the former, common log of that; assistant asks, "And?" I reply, 0.491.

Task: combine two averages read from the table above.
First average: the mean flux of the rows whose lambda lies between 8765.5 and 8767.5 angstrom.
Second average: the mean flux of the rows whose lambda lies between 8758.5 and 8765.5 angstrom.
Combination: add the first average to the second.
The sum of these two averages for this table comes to 5.12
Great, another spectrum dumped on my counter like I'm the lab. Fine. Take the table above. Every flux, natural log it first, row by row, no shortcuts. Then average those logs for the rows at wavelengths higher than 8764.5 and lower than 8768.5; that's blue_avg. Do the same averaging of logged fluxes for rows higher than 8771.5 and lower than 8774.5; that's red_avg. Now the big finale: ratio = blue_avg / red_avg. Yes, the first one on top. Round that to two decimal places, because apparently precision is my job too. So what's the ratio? 1.05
